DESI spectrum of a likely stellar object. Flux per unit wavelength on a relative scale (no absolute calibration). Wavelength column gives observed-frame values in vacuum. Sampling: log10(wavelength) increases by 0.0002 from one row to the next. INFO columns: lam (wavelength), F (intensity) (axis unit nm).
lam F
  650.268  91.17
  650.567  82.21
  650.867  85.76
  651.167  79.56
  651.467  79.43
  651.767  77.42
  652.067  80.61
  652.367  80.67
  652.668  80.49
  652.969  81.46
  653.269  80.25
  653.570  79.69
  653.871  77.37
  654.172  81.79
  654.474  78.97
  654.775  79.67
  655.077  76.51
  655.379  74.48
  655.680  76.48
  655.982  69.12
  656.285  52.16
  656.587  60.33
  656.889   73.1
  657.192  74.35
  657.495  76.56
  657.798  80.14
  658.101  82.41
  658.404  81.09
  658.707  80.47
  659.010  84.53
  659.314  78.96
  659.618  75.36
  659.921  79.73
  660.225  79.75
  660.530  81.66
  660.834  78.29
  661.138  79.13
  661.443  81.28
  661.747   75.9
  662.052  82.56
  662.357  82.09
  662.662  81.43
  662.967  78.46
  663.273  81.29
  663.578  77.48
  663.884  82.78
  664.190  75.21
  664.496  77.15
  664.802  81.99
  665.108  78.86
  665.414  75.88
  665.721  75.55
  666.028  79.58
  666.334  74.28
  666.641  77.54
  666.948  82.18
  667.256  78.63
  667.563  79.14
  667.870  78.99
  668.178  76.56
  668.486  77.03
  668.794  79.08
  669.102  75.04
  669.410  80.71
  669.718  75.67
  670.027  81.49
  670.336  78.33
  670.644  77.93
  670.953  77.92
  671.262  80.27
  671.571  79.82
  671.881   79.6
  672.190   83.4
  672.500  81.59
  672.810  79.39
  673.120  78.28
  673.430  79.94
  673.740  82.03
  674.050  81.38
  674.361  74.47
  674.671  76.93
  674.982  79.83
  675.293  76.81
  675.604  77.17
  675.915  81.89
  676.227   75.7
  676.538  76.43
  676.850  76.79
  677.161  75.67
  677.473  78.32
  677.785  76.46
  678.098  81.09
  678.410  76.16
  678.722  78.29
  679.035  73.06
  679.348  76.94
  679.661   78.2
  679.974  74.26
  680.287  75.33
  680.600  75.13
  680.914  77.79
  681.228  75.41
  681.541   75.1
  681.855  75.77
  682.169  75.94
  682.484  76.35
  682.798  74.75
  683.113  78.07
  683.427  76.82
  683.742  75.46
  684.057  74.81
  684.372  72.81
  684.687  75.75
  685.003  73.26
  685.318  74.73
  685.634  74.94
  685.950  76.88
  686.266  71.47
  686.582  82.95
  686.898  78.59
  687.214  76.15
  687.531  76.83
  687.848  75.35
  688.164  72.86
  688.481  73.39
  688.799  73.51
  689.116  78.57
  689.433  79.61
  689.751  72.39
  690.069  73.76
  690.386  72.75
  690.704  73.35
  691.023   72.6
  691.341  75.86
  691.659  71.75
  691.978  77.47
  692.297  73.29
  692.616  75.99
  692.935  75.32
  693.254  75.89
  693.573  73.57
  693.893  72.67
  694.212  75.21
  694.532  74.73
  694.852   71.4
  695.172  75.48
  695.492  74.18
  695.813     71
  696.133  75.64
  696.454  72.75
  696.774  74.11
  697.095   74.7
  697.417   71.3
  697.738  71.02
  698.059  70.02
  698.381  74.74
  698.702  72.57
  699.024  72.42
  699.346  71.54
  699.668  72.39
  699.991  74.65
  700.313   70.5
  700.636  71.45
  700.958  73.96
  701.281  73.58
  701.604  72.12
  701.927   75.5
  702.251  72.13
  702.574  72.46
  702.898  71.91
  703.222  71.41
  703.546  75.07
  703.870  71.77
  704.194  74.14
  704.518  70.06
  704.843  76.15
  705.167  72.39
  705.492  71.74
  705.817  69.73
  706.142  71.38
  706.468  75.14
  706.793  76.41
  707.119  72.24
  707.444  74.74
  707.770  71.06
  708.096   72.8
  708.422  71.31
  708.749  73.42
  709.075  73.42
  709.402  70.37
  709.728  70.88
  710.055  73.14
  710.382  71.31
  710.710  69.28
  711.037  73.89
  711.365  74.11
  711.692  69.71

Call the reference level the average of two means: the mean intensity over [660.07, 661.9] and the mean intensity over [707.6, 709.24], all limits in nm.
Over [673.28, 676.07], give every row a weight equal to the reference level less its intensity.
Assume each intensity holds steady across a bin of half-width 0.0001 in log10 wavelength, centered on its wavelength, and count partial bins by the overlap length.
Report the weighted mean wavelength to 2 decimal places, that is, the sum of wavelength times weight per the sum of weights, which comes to 674.55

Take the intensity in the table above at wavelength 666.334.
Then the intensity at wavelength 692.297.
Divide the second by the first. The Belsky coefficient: 0.99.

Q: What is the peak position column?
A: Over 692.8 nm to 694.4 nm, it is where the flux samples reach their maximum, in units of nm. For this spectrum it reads 693.254 nm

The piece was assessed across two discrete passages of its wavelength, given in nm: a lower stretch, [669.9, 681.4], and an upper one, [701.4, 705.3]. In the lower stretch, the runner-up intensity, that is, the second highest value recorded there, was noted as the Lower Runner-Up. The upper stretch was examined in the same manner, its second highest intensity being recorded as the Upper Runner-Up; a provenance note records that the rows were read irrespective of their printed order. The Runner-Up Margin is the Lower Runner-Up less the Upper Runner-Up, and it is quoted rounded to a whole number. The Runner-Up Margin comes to 7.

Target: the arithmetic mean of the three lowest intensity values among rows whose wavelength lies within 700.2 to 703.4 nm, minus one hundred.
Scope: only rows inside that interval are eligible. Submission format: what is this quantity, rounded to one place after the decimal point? -28.9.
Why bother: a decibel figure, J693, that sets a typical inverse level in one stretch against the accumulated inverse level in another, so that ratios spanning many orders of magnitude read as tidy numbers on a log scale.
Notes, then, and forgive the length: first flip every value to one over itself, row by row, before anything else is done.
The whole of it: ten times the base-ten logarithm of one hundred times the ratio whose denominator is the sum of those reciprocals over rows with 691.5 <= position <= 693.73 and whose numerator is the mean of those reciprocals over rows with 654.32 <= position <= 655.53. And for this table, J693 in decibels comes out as 11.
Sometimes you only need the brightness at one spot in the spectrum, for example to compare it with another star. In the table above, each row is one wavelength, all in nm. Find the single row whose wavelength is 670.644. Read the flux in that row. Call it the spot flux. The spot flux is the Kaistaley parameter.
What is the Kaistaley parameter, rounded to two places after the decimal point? 77.93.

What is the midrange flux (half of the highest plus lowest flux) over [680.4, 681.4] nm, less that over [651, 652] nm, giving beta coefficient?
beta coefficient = -2.0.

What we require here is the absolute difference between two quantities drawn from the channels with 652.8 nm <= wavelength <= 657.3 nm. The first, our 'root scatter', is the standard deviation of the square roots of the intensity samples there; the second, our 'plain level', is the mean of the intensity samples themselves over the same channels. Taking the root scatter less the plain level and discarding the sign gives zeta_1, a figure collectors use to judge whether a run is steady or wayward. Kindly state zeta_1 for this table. 73.9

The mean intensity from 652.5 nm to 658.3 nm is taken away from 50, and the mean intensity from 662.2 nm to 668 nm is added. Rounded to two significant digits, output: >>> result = 53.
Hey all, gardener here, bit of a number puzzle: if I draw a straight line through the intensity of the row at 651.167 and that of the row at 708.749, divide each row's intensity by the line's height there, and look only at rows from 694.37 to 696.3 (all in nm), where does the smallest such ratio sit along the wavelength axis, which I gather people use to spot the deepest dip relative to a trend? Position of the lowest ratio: 695.813 nm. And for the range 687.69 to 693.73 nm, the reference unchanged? 691.659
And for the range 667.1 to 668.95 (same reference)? 668.178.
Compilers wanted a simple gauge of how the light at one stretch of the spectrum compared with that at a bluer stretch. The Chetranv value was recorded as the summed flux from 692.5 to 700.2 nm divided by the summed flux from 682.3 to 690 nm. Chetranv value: 0.97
